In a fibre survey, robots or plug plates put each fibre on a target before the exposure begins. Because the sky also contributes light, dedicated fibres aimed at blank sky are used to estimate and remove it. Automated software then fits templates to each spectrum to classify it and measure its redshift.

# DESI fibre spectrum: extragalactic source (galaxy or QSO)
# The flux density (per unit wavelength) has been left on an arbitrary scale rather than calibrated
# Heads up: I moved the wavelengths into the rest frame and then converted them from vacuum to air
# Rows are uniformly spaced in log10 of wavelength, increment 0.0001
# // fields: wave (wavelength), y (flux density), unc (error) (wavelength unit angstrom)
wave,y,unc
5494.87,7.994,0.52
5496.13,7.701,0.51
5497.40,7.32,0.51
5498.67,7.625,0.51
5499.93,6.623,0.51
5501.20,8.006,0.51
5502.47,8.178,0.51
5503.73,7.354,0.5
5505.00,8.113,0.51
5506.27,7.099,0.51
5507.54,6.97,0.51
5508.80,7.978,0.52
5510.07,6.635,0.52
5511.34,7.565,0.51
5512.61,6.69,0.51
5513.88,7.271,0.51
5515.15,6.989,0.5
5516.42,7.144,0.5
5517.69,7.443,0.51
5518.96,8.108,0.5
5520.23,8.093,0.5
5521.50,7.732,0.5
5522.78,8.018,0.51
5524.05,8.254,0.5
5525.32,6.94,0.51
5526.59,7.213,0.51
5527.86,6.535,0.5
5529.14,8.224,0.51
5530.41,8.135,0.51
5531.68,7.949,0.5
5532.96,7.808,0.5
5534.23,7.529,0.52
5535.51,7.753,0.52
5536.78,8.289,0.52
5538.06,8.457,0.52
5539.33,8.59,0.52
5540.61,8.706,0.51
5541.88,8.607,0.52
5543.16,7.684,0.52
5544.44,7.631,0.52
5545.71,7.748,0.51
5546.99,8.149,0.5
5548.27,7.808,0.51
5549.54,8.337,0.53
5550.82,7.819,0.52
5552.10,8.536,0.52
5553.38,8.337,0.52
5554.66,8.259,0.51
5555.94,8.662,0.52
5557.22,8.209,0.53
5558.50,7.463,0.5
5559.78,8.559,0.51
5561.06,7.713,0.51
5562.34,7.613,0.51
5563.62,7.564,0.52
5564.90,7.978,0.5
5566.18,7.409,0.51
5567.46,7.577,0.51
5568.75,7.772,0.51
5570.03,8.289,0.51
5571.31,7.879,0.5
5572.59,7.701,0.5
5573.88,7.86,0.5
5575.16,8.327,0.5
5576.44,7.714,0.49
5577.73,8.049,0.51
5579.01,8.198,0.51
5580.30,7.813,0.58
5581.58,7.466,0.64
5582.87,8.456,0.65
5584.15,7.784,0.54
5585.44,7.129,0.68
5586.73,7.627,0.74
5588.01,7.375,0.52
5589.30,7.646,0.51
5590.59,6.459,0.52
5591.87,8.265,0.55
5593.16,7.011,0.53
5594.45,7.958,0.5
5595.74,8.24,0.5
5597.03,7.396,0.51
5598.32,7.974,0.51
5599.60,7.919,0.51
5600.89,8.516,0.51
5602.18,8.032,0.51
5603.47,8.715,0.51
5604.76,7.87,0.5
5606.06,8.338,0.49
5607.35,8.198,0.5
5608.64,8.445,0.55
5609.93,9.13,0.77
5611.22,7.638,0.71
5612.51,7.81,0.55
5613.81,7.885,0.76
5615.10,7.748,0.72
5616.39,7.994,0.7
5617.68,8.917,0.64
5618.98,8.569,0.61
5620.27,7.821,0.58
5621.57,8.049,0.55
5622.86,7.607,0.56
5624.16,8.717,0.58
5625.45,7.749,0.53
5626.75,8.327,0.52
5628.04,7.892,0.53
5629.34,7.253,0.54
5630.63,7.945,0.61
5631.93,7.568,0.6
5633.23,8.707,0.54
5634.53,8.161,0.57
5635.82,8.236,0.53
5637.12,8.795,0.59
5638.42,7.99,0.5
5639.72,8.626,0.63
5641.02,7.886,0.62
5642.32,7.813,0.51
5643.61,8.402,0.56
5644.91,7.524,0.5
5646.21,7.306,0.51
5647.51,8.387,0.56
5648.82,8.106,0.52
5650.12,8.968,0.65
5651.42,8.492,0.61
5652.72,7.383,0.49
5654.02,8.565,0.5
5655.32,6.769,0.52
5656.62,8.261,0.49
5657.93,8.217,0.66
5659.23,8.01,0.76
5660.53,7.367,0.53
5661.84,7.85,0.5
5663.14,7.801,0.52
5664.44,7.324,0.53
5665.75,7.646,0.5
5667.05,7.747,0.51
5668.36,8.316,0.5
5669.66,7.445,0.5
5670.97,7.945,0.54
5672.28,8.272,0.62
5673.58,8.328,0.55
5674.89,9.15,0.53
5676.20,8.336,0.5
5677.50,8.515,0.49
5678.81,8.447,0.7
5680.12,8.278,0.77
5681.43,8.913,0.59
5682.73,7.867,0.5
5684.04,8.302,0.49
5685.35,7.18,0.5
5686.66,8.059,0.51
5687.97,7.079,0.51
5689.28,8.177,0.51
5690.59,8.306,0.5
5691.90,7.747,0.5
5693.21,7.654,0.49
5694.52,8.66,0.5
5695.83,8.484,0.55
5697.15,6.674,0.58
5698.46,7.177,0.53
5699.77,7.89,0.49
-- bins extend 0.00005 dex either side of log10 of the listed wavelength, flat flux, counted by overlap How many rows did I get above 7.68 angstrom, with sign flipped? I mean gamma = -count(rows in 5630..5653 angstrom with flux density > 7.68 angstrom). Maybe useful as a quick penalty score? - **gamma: -14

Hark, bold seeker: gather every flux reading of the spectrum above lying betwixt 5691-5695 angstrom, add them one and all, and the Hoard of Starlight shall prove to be 24.1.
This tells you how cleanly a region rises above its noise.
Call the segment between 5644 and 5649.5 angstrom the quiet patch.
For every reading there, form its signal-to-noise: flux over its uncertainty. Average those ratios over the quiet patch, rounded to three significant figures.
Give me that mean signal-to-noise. 15.0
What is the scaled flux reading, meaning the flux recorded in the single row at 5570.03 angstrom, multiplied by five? 41.4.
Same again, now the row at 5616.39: 40.0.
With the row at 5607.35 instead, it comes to 41.0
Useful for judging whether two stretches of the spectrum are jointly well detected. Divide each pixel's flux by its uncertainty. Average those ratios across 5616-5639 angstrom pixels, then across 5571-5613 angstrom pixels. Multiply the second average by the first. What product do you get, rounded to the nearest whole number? 210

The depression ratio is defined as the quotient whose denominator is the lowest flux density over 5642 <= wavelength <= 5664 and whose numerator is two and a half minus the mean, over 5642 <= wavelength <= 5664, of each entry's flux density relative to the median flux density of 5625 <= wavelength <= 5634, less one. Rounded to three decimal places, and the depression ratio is 0.368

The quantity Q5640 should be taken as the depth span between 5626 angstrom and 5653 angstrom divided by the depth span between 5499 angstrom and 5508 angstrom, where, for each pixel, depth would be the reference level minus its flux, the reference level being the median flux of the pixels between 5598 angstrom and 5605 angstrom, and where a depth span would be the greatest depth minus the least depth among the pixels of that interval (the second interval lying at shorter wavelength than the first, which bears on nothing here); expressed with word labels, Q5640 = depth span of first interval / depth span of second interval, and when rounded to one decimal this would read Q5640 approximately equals 1.1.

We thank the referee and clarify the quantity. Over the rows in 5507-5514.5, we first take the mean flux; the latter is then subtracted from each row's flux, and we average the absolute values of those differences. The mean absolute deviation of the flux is 0.42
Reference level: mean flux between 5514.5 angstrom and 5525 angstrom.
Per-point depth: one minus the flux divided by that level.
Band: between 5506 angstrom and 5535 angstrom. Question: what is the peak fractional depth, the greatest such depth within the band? 0.15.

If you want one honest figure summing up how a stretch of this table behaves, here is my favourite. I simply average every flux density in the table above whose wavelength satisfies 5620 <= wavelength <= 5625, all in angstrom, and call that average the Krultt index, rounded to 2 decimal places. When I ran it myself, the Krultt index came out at 8.05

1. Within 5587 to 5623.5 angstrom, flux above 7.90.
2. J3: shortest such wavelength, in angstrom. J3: 5591.87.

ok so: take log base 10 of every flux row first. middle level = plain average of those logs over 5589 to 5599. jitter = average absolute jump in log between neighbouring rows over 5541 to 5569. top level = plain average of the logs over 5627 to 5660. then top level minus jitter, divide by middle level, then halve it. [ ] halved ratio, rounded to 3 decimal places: 0.501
